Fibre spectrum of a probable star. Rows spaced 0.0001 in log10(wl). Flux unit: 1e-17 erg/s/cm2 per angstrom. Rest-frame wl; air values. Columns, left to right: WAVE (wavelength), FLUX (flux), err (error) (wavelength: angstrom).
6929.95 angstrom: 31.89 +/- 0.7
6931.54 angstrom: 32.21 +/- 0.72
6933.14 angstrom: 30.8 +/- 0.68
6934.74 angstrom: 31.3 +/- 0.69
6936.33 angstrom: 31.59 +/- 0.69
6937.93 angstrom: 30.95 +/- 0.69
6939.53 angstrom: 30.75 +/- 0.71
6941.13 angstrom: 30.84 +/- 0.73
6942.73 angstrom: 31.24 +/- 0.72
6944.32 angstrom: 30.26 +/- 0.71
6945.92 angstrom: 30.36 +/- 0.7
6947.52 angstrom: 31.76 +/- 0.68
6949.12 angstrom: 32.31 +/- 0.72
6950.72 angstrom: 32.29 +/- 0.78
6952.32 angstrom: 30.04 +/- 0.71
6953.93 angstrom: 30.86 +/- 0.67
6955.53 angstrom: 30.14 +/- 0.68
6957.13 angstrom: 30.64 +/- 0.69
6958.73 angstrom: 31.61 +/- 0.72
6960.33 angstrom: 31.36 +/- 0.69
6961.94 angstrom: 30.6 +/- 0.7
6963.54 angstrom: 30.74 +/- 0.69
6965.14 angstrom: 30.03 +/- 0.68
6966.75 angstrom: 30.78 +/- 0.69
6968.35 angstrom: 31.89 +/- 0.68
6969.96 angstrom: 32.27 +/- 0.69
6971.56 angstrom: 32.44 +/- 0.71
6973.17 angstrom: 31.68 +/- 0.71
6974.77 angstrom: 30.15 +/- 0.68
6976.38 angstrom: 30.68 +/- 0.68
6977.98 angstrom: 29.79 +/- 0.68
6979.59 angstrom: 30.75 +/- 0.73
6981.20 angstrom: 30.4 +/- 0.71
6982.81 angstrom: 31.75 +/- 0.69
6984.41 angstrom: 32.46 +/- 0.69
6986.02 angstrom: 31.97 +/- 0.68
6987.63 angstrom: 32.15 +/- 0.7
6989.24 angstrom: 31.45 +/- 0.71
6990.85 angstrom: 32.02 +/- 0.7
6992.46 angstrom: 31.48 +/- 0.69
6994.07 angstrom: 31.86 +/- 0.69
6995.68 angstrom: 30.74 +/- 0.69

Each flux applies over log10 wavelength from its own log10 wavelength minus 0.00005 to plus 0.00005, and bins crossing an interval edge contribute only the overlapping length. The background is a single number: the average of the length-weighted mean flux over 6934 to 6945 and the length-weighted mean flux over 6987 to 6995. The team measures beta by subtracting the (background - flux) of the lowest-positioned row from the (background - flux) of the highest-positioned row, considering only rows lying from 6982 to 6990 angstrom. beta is 0.3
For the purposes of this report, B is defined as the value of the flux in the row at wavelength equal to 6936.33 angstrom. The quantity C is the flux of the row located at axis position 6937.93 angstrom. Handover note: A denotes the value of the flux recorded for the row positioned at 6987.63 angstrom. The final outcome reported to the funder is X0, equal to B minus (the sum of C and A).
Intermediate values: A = 32.15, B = 31.59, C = 30.95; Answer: -31.5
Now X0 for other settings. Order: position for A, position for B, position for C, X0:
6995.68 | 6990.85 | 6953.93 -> -29.6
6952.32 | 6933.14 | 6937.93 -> -30.2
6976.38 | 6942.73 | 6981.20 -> -29.8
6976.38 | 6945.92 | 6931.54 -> -32.5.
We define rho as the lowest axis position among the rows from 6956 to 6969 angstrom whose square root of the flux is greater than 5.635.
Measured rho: 6968.35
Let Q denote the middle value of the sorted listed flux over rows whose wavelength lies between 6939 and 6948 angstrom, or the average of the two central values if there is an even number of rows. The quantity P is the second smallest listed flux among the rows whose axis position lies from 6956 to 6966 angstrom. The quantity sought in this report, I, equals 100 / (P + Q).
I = 1.63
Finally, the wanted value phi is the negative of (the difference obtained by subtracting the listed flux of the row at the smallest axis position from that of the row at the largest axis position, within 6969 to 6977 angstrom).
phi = 1.6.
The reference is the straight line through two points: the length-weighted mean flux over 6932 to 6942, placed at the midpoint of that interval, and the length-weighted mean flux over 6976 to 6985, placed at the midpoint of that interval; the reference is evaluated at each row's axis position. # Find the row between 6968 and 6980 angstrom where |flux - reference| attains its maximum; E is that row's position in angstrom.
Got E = 6971.56 angstrom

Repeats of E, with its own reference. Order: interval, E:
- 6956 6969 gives 6965.14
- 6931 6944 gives 6931.54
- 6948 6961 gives 6949.12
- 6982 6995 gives 6984.41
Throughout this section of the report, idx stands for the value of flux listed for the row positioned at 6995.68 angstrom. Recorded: 30.74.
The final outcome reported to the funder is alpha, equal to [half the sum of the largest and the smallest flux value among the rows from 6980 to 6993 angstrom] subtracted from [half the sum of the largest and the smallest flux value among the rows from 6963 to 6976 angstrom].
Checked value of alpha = -0.2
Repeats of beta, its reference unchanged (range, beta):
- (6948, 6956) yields 2.2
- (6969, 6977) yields 1.6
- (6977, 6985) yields -2.7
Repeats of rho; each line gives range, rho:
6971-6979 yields 6971.56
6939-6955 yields 6947.52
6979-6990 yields 6984.41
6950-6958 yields 6950.72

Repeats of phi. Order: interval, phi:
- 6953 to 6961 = -0.5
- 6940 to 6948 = -0.9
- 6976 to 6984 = -1.1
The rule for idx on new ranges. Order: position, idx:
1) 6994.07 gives 31.86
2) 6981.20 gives 30.4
